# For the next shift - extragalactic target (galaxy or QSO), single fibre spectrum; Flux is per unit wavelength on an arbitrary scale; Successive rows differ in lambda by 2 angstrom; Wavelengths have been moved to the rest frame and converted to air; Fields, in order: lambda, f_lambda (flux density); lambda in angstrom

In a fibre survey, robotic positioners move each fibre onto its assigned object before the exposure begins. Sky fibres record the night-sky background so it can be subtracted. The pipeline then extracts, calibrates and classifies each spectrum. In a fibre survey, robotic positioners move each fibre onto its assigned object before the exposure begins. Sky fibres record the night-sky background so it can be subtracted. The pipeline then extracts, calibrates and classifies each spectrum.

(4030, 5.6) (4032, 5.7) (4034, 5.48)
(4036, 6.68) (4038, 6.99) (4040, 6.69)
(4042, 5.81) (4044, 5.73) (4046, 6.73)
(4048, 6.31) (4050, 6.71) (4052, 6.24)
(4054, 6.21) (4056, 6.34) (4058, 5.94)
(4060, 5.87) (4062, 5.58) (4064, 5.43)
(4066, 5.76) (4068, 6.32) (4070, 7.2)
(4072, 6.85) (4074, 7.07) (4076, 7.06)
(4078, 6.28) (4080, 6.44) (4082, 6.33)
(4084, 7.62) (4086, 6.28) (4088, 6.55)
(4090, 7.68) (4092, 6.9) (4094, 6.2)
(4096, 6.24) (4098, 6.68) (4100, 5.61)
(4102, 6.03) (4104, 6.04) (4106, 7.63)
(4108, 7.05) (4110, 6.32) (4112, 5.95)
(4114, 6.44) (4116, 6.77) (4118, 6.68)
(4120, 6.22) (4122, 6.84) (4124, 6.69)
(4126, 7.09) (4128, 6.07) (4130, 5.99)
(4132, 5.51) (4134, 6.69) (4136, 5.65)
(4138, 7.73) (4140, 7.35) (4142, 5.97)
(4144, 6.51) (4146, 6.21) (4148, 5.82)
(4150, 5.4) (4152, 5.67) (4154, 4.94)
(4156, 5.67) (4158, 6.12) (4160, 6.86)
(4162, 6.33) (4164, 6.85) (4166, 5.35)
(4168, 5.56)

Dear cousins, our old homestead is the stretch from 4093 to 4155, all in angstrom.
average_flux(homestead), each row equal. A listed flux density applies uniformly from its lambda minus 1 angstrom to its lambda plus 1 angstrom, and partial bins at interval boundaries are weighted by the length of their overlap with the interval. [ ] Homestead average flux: 6.32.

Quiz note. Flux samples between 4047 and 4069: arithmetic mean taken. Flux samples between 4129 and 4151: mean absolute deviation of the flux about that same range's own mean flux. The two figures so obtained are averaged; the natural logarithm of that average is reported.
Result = 1.20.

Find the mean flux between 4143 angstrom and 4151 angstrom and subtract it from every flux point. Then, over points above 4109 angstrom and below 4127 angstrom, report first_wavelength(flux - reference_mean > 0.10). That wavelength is 4110 angstrom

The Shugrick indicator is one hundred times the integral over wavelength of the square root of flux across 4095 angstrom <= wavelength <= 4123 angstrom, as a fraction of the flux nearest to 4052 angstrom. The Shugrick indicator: 1140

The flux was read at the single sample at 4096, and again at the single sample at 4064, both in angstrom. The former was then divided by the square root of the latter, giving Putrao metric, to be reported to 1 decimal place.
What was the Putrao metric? 2.7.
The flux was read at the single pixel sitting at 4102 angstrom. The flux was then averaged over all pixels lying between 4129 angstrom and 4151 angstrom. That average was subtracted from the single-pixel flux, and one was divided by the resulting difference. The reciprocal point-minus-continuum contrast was -4.4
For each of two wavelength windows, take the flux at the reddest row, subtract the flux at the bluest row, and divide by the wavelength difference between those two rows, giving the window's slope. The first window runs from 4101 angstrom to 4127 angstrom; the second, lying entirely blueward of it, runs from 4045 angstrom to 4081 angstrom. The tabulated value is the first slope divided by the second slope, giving -5.2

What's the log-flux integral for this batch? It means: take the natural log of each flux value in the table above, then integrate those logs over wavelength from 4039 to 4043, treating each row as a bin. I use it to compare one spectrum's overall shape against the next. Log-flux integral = 7.3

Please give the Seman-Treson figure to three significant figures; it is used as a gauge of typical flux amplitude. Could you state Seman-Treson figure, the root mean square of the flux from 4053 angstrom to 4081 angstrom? 6.33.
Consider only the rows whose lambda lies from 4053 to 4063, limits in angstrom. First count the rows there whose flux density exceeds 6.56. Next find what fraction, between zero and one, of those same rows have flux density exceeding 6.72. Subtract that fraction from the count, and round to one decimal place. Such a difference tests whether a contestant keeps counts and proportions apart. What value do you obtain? 0.0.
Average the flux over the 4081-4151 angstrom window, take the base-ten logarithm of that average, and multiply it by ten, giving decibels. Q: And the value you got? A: 8.11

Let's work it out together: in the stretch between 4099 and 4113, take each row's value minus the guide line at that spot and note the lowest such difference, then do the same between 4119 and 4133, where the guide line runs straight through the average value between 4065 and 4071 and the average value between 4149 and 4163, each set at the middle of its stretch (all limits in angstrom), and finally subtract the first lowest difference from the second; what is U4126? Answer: 0.11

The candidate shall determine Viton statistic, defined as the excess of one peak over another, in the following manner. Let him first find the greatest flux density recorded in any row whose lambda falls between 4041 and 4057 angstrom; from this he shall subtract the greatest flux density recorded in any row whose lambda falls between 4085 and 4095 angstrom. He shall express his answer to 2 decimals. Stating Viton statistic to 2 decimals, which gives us -0.95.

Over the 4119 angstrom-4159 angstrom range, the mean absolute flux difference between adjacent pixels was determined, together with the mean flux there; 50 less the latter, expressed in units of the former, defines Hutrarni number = 66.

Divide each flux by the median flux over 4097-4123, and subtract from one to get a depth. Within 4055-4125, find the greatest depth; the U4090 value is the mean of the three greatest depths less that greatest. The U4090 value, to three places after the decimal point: -0.017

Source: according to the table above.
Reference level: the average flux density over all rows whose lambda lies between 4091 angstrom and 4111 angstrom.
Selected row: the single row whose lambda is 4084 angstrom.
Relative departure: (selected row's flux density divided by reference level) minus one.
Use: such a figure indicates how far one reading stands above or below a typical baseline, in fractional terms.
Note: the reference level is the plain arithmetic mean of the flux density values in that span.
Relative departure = 0.18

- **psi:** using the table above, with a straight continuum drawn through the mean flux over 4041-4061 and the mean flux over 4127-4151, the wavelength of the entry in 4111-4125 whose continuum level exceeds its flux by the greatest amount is 4112 angstrom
